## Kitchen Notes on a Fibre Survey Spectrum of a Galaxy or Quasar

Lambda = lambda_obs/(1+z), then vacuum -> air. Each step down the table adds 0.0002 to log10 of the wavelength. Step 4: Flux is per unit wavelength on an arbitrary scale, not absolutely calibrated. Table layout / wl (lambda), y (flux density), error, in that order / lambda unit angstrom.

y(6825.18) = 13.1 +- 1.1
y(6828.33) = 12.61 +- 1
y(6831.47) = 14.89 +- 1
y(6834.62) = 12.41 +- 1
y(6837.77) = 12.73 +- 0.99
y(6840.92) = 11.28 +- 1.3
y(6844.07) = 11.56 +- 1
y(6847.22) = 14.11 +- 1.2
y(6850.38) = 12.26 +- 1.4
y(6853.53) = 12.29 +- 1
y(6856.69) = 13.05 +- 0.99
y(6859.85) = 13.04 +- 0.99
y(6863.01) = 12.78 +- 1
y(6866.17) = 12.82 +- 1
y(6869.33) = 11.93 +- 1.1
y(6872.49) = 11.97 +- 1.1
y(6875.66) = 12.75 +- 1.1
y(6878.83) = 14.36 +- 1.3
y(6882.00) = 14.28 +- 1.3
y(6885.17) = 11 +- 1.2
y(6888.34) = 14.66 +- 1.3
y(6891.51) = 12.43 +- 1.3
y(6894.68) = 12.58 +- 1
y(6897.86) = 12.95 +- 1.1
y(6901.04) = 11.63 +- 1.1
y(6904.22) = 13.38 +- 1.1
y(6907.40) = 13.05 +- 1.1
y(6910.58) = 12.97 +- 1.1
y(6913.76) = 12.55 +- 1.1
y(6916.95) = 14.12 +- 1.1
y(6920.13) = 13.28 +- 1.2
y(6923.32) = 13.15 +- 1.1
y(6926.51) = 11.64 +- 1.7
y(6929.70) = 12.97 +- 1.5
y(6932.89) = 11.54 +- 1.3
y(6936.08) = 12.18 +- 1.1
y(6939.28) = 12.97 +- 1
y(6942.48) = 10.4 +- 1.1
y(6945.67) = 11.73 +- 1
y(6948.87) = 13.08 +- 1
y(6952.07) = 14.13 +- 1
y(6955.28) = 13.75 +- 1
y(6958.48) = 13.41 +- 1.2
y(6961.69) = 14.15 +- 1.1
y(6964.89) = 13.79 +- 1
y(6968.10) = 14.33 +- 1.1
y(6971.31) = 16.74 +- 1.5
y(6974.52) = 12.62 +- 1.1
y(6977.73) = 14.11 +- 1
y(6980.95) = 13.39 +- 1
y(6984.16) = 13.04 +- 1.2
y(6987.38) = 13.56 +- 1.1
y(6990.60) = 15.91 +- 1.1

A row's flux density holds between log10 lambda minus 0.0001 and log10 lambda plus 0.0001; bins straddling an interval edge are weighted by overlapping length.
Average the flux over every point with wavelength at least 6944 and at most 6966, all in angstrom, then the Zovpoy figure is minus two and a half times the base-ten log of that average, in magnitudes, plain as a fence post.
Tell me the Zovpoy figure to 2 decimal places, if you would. -2.82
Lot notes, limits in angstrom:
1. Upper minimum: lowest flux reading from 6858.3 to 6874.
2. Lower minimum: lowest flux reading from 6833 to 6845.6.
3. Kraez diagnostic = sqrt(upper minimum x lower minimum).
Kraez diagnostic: 11.6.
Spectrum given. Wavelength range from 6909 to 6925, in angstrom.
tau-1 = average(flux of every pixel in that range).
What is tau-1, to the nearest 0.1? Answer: 13.2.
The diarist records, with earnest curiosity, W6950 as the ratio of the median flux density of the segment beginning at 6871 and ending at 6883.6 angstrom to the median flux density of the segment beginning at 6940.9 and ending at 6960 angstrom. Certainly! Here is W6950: 1.02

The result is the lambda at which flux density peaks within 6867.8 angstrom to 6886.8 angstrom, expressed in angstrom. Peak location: 6878.83 angstrom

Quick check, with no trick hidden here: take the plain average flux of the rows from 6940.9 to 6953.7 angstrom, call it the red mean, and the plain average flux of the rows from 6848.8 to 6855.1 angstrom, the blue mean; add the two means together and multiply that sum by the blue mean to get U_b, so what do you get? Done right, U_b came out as 302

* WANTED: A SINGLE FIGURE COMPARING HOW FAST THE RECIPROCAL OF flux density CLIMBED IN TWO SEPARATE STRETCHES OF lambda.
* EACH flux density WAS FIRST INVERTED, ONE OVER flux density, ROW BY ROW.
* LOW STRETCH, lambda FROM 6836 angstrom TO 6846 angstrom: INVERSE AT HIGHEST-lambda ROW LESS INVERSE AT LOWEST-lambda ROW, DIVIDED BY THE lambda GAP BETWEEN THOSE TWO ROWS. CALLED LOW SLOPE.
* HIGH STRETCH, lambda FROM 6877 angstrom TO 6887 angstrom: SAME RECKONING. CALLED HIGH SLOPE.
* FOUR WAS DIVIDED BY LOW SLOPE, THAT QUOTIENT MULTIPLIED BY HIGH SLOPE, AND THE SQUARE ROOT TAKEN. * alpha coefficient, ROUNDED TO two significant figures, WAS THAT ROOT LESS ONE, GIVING 2.3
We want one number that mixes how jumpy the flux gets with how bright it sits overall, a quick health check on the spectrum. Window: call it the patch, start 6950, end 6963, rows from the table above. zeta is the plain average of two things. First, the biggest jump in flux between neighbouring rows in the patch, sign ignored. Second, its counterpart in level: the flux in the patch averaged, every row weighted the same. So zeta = 7.3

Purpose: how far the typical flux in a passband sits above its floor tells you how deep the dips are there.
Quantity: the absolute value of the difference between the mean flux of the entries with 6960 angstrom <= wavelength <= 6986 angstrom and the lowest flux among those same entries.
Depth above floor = 1.40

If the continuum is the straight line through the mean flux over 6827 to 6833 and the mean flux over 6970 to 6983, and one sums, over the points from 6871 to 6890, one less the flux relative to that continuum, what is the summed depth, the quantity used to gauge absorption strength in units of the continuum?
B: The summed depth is 0.3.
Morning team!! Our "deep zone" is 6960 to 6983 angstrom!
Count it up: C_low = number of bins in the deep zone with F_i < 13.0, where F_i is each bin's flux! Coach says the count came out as 1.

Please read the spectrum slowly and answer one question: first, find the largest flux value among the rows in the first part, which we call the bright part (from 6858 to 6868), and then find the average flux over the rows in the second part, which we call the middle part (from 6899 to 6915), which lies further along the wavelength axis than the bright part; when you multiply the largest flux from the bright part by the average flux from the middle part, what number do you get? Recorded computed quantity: 166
